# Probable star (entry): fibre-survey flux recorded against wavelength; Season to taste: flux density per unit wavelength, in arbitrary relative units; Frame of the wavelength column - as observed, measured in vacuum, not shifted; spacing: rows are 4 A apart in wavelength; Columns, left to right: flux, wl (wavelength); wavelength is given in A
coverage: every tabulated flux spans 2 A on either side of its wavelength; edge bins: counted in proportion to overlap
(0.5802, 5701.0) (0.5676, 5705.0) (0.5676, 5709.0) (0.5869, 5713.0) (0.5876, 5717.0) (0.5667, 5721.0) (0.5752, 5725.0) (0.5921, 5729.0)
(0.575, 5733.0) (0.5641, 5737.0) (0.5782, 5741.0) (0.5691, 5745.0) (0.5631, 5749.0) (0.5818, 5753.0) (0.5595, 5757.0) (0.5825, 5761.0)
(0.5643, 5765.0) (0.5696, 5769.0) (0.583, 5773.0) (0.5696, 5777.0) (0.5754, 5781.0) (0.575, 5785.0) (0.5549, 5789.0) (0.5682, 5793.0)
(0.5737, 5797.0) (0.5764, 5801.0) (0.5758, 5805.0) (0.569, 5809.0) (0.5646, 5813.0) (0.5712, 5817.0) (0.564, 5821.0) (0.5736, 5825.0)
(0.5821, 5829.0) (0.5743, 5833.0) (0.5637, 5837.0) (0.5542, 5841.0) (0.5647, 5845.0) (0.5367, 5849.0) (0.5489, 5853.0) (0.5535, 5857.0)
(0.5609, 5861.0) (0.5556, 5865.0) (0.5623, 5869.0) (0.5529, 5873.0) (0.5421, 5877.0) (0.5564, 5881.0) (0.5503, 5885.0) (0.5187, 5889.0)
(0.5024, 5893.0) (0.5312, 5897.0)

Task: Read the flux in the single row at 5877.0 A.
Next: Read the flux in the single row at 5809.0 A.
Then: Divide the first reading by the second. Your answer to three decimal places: 0.953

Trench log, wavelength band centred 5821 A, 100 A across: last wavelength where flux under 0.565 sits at 5869.0 A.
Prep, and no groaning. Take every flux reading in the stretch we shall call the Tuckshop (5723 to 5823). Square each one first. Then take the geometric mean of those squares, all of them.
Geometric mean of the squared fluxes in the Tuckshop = 0.327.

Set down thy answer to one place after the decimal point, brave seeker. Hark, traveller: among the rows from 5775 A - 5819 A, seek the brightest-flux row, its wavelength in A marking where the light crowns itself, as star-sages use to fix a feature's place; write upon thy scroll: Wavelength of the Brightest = 5801.0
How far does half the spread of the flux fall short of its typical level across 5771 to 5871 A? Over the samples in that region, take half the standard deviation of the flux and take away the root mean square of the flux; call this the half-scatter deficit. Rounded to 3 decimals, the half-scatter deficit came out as -0.561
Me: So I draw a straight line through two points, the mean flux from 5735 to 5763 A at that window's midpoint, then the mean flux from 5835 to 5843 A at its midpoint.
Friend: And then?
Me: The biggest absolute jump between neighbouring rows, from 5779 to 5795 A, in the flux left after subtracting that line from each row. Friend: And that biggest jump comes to 0.020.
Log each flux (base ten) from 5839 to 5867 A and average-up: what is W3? -0.2569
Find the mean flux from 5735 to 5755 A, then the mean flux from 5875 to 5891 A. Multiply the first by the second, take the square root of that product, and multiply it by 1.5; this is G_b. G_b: 0.835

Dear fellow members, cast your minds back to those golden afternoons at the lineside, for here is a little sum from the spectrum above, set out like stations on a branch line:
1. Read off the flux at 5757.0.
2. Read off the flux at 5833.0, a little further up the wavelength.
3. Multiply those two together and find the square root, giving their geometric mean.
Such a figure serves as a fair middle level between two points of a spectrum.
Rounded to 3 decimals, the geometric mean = 0.567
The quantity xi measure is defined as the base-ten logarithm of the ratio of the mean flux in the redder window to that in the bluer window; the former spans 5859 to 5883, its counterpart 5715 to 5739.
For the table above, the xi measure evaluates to -0.0167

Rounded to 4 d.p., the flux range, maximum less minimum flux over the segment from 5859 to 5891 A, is 0.0436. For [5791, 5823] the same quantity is 0.0124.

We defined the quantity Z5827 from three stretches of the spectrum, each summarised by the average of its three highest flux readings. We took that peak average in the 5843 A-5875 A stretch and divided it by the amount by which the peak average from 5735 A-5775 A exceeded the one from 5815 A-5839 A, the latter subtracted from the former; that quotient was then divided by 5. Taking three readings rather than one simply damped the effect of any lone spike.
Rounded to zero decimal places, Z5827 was 20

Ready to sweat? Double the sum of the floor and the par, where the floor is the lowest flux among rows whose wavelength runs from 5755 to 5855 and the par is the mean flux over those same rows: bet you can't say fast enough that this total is 2.21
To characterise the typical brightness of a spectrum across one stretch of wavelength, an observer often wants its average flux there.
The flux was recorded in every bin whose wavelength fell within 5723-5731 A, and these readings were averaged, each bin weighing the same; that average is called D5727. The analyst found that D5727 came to 0.584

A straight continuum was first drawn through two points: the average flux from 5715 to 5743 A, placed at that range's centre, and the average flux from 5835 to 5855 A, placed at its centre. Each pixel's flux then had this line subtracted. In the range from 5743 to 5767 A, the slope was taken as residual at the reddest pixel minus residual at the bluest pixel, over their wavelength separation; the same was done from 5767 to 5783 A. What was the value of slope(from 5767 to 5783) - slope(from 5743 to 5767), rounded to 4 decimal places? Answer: 0.0007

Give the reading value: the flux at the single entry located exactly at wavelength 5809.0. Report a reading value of 0.569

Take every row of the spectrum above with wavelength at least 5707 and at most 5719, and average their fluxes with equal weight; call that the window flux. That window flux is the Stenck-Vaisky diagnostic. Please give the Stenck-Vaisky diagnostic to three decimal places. 0.581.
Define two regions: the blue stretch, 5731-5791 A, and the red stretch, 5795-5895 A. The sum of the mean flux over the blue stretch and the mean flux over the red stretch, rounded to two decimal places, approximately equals 1.13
